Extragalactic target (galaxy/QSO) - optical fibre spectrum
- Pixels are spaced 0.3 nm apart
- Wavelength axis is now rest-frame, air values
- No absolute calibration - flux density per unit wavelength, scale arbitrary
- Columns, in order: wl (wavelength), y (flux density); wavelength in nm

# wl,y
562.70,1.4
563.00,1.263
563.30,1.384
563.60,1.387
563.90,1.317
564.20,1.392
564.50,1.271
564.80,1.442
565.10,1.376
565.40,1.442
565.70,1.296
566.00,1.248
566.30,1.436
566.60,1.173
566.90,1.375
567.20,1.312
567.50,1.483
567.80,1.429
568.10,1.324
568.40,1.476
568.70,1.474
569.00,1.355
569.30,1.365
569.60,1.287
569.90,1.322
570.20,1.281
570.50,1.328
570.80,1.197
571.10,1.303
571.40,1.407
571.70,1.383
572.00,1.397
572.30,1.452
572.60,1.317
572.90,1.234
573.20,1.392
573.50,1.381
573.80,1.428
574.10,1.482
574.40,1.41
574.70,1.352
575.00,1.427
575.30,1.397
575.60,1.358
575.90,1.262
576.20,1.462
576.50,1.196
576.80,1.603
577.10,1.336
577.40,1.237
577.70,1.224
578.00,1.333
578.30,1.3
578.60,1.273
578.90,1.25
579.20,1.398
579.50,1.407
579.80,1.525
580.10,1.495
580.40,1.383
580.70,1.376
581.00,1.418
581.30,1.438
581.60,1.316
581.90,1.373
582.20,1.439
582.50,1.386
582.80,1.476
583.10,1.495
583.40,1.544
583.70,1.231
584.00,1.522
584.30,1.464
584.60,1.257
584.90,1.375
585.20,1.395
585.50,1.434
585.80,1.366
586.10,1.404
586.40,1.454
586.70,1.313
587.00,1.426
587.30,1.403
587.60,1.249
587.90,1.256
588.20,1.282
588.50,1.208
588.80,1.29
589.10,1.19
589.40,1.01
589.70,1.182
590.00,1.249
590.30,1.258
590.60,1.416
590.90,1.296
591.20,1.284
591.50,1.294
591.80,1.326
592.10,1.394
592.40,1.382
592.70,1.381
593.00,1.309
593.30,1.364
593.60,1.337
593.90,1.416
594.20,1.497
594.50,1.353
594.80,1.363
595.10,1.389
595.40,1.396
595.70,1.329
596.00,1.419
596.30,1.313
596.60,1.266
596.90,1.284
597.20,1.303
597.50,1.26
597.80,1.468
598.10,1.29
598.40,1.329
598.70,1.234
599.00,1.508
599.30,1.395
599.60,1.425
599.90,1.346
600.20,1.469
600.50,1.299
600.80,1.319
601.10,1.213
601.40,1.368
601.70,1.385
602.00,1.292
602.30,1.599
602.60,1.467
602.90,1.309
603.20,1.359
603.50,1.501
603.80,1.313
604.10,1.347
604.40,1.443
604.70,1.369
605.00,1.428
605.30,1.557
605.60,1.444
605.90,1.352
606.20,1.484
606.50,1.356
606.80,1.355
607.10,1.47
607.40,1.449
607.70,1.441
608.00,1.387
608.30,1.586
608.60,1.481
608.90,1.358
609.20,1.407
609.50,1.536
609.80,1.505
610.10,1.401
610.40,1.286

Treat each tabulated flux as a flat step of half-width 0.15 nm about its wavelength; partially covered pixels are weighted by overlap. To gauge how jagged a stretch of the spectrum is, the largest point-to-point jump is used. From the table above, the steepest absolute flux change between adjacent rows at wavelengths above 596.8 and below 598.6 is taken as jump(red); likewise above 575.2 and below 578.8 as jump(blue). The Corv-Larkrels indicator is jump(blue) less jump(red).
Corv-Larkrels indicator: 0.20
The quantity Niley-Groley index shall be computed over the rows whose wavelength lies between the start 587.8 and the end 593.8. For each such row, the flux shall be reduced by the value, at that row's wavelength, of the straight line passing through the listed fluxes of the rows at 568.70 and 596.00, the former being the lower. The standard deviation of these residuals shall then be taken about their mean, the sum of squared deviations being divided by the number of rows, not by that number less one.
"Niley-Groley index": 0.092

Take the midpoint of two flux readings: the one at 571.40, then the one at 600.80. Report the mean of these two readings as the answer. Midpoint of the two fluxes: 1.36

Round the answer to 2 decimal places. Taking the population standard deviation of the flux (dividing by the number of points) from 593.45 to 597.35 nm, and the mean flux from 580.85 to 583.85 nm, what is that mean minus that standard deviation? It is 1.35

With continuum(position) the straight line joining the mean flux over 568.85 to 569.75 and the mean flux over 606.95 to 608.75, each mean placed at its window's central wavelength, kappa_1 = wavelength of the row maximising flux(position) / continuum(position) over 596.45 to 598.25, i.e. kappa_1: 597.80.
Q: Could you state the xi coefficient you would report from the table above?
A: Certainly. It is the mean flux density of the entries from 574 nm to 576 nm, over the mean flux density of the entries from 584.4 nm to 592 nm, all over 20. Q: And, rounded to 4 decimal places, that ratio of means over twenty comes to 0.0530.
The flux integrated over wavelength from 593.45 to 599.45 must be 8.1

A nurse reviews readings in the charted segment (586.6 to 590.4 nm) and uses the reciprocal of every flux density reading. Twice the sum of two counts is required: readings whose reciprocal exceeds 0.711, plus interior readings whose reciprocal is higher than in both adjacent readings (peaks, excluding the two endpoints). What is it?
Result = 30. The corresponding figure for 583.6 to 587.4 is 22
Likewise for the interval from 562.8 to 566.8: 28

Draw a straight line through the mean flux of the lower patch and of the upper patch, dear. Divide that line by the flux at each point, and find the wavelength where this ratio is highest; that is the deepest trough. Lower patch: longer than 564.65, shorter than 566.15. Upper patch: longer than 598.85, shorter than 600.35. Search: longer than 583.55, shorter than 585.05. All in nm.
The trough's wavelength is 583.70 nm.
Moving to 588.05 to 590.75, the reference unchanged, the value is 589.40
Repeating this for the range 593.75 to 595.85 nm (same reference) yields 595.70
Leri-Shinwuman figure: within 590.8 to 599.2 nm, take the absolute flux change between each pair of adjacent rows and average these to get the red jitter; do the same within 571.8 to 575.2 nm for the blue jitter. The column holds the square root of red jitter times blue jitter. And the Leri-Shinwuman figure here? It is 0.071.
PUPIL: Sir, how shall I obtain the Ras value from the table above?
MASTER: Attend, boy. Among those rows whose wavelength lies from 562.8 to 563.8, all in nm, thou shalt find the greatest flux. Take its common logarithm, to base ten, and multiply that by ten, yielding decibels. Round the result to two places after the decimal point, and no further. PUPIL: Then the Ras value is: 1.42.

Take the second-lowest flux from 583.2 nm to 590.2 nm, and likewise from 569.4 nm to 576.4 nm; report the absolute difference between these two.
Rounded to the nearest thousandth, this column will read 0.052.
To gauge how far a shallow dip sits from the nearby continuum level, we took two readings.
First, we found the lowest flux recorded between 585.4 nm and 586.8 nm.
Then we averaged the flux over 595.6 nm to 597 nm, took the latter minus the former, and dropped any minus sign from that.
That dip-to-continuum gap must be 0.01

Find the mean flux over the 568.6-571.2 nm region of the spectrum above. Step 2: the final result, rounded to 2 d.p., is 1.32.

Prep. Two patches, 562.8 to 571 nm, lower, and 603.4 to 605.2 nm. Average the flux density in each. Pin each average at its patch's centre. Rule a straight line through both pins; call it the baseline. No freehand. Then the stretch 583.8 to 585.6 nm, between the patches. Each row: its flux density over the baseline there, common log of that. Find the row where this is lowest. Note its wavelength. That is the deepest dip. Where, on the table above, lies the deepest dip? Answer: 584.60 nm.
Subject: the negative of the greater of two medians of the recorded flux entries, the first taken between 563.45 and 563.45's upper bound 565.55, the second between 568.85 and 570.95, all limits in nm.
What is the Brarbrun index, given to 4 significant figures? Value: -1.387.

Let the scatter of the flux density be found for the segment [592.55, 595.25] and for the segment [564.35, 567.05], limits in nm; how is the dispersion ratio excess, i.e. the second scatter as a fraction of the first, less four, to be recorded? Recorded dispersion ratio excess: -2.20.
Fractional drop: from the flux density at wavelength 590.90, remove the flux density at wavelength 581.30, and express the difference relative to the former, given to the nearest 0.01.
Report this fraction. -0.11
